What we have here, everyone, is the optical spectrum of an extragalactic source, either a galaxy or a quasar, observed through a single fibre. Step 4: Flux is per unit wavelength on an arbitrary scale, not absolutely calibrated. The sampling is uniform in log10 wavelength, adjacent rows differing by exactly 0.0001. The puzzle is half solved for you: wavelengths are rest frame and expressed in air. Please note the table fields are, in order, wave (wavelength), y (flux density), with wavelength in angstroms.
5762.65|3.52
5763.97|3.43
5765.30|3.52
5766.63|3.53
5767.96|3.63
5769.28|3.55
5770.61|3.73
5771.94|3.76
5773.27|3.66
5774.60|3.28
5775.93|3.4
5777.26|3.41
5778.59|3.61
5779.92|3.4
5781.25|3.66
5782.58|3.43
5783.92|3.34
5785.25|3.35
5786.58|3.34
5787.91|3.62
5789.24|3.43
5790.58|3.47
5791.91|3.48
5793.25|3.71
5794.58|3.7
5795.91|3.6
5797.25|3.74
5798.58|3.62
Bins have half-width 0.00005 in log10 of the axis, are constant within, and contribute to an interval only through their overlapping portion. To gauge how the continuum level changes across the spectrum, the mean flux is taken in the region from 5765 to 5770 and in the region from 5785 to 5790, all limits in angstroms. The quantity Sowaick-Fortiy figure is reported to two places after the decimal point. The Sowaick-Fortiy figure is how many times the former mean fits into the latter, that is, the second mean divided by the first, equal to 0.97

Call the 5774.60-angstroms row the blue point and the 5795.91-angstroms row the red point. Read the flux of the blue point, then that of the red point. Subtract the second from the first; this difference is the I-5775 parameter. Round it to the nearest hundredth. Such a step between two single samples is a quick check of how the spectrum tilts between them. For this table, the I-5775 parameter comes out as -0.32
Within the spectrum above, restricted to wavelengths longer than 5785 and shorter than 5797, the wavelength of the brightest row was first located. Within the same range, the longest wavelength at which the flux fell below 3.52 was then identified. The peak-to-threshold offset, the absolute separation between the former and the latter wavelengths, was 1.3 angstroms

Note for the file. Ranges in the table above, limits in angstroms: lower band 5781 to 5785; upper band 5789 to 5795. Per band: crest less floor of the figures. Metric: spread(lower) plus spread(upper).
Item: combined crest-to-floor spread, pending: 0.60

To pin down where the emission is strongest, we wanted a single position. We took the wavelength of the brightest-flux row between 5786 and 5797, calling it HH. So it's 5793.25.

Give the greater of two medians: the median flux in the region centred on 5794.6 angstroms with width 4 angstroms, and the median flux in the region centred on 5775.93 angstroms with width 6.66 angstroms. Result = 3.70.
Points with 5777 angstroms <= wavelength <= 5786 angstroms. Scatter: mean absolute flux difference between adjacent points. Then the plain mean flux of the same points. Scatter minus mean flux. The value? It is -3.29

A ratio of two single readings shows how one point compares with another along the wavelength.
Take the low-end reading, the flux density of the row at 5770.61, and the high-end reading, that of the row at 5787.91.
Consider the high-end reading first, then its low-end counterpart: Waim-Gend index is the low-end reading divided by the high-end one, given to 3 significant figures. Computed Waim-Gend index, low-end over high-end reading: 1.03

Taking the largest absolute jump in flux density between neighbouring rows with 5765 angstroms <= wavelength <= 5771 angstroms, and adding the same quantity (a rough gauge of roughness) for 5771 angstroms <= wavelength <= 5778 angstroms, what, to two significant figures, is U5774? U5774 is 0.56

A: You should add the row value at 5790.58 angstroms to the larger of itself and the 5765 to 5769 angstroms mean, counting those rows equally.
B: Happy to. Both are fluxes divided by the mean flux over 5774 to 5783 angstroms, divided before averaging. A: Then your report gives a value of 2.03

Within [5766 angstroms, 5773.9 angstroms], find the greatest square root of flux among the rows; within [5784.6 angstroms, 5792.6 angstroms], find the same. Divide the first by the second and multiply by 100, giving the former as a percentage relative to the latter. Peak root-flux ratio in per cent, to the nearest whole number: 102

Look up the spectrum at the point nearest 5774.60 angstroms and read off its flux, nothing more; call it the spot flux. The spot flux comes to 3.28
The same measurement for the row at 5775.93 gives 3.4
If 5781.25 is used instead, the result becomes 3.66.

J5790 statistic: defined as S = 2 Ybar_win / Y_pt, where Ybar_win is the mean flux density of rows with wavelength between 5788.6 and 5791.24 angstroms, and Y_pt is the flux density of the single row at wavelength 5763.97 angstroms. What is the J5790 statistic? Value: 2.01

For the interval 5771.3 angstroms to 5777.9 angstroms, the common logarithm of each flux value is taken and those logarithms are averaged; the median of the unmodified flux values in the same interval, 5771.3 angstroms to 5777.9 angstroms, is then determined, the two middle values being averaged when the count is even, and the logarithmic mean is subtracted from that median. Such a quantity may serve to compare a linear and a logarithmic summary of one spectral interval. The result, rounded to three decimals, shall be 2.866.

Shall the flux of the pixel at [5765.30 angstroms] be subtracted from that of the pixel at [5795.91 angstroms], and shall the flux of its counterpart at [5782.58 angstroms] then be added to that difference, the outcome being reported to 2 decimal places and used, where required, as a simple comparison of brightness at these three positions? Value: 3.51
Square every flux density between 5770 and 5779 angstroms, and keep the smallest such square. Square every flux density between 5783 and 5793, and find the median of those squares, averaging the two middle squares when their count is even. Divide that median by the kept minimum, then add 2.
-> 3.09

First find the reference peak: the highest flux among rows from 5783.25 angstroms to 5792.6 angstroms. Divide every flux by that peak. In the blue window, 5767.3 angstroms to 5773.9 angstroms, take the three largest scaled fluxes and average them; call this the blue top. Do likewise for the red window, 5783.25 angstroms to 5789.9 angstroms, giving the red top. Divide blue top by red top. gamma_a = 1.07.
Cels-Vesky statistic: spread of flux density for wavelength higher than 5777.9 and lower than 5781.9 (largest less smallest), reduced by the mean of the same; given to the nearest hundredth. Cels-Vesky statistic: -3.30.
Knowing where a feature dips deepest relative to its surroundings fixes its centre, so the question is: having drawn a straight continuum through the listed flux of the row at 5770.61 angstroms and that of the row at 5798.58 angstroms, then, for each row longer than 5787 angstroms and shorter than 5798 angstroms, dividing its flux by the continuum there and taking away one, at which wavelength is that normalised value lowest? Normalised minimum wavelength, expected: 5789.24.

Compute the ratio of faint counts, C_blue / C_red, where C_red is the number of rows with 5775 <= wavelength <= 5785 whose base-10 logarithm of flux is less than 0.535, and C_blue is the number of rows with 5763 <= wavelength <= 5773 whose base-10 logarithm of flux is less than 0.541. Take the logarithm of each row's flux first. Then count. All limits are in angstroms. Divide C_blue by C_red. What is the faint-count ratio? 0.25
